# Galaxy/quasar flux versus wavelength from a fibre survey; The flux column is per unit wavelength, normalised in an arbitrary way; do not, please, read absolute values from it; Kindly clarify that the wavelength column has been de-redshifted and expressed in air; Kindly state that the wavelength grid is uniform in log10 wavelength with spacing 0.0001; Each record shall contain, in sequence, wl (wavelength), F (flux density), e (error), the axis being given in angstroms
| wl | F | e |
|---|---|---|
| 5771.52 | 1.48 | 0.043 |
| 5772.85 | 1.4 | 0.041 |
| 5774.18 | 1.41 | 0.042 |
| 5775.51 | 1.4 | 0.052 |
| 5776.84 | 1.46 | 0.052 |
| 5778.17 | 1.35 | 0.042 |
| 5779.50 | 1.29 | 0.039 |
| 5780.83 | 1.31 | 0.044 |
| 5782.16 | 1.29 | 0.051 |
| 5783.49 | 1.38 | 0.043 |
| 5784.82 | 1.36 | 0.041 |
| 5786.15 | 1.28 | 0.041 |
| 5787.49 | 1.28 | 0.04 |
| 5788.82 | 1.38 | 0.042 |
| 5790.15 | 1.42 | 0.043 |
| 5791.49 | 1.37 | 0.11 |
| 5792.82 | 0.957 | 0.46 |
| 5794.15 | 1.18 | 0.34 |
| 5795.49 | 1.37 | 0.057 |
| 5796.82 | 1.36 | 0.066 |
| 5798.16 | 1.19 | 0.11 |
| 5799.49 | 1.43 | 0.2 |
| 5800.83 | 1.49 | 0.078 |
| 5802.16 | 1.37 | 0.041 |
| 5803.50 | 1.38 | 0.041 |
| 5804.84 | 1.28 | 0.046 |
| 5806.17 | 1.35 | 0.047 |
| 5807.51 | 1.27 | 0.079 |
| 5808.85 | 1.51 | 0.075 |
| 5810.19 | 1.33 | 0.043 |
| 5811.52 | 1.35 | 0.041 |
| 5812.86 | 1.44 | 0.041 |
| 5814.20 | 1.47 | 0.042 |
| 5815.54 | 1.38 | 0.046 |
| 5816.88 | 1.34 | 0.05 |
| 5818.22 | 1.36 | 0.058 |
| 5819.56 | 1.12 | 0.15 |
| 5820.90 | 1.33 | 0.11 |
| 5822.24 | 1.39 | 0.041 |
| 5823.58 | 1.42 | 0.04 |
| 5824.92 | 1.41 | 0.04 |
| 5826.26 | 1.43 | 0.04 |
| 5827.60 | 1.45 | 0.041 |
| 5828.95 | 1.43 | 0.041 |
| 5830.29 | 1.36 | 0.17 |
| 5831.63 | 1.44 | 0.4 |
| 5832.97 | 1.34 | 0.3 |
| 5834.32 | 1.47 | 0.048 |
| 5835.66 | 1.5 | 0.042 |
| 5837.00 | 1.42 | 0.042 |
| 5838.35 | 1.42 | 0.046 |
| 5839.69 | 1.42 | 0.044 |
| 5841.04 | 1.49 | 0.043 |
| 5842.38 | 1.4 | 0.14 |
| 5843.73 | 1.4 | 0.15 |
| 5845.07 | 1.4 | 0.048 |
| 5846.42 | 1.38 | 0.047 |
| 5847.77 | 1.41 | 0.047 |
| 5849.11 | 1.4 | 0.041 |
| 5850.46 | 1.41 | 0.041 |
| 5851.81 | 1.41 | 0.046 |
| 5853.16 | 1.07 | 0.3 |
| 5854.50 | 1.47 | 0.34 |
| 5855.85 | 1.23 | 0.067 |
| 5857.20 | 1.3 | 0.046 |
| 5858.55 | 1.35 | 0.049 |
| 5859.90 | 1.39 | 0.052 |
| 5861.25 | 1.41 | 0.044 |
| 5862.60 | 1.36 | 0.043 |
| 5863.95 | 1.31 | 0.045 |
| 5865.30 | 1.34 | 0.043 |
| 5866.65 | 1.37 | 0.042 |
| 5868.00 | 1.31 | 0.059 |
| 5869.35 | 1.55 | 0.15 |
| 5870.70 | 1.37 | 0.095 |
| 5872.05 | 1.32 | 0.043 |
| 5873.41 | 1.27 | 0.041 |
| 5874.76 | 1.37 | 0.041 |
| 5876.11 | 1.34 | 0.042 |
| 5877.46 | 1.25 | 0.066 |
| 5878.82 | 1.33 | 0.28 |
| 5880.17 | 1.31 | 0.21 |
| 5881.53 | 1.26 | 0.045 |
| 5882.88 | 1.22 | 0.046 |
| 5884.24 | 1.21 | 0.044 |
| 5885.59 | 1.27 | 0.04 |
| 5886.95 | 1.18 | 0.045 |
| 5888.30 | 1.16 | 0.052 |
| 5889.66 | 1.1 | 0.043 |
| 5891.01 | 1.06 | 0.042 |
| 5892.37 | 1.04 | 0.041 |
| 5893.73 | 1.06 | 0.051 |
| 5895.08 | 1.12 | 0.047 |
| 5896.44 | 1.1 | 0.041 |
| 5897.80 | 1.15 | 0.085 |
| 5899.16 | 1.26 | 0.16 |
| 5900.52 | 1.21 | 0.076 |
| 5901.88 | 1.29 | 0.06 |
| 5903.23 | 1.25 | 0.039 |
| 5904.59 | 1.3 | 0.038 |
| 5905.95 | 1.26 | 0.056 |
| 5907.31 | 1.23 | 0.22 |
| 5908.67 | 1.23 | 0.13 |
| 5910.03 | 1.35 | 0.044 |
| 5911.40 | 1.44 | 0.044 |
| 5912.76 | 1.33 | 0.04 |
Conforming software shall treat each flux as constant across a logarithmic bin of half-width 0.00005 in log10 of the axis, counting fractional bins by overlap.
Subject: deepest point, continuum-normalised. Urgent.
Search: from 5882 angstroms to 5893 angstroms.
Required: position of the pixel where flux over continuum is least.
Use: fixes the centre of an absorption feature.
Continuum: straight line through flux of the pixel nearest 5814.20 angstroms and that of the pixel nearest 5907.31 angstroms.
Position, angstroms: 5892.37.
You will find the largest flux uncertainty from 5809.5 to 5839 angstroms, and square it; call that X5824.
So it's 0.16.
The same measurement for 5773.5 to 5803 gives 0.21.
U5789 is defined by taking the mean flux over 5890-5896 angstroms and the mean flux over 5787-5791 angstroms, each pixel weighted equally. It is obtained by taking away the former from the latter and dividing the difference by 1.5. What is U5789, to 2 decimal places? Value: 0.19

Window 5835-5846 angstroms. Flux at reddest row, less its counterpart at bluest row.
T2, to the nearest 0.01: -0.10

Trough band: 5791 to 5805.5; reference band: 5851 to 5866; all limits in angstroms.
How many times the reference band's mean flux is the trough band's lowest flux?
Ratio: 0.72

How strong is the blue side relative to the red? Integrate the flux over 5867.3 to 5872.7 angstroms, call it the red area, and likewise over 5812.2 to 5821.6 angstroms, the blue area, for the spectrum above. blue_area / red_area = 1.7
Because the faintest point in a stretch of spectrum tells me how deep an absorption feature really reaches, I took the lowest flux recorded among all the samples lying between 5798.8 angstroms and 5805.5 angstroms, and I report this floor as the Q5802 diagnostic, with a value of 1.28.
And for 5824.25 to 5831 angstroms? 1.36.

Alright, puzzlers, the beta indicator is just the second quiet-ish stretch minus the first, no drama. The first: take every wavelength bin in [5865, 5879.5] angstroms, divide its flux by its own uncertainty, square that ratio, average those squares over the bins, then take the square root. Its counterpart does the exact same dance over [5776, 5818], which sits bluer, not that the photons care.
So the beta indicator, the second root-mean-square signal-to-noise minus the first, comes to 2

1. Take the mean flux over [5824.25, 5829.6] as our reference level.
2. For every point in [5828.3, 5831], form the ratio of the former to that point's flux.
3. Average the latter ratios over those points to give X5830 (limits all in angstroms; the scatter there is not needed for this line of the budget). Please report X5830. 1.026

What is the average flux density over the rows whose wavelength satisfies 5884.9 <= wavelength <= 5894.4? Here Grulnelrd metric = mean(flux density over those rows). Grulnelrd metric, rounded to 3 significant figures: 1.12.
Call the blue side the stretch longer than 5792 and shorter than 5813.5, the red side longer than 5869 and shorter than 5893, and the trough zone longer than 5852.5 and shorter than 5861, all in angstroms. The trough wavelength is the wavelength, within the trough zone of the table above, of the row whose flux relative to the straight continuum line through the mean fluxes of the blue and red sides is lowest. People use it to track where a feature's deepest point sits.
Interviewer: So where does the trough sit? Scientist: 5853.16 angstroms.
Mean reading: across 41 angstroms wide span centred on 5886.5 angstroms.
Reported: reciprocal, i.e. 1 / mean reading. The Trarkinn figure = 0.805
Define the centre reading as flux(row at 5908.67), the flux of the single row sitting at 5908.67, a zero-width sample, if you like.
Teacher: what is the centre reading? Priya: 1.23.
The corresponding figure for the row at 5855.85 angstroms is 1.23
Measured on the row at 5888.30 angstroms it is 1.16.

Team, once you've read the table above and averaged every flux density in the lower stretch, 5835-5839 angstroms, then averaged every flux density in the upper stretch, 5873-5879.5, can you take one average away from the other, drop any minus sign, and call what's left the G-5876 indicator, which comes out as 0.13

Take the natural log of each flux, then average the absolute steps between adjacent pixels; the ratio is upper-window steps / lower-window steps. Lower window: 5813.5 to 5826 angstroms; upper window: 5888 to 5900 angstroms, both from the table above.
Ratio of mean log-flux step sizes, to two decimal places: 0.62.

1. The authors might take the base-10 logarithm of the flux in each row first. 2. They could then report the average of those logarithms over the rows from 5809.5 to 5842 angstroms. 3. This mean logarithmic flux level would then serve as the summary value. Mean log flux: 0.14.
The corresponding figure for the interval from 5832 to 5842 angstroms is 0.16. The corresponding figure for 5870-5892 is 0.10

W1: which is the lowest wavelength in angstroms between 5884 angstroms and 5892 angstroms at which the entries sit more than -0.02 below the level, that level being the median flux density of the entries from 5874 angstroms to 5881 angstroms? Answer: 5884.24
